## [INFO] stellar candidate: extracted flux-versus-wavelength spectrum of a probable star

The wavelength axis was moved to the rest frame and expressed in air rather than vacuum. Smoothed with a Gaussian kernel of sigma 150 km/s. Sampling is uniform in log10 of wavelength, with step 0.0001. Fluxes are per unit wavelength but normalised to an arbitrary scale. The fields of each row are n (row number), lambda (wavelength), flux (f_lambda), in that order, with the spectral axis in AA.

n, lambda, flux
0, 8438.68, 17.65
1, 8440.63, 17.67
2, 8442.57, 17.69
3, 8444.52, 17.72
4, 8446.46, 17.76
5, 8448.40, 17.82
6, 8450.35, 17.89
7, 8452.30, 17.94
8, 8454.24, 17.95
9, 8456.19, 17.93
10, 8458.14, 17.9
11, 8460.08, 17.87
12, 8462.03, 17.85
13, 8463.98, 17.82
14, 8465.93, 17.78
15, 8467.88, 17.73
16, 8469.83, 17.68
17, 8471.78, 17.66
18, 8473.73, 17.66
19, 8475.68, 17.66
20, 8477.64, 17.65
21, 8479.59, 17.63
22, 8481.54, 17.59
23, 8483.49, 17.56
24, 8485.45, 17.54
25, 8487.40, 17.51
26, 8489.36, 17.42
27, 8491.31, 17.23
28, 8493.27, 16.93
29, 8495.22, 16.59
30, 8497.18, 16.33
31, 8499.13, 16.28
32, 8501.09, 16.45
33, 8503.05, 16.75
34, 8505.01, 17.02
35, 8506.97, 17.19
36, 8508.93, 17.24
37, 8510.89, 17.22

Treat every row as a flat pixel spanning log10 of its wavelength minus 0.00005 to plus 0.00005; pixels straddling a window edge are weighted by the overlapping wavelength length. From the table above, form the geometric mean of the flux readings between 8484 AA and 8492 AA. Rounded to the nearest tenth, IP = 17.4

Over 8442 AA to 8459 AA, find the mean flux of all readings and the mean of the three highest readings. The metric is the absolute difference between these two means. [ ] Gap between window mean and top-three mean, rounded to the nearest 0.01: 0.10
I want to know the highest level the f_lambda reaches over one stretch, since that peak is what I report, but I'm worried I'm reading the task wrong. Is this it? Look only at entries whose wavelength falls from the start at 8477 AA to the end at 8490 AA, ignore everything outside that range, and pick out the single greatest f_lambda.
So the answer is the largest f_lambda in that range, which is 17.65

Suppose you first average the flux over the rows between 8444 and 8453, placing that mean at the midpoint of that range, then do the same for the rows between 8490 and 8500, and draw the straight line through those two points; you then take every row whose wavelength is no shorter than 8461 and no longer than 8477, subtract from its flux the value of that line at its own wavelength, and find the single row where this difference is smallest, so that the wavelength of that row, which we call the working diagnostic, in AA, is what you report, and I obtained 8462.03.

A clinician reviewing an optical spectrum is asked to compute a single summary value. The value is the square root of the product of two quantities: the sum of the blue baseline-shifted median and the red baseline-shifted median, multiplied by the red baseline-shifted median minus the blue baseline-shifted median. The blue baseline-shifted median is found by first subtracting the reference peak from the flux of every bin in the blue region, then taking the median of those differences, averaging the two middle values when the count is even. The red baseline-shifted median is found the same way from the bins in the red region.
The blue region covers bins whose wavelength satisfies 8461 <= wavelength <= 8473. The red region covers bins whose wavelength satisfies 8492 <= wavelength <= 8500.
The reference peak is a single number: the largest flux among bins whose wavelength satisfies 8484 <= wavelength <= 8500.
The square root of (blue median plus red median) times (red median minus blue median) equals 1.1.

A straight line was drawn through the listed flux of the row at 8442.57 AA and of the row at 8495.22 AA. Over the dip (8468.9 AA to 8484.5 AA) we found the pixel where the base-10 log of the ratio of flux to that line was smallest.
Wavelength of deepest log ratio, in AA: 8469.83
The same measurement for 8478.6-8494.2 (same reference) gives 8493.27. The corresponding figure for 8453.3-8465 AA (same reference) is 8454.24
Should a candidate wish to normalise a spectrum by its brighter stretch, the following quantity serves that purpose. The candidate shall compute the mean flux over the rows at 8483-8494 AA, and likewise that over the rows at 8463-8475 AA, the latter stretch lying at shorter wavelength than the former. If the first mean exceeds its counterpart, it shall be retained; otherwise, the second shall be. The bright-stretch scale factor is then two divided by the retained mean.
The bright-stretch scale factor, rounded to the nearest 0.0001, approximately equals 0.1129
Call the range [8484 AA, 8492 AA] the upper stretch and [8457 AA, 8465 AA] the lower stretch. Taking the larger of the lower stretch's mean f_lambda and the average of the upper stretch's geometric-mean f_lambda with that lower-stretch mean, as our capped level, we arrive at 17.9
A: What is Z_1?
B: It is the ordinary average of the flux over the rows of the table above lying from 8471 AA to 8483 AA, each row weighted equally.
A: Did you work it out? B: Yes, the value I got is 17.6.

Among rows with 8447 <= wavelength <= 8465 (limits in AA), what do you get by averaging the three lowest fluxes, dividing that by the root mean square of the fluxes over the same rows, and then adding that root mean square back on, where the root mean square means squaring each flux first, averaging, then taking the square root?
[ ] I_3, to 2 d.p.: 18.88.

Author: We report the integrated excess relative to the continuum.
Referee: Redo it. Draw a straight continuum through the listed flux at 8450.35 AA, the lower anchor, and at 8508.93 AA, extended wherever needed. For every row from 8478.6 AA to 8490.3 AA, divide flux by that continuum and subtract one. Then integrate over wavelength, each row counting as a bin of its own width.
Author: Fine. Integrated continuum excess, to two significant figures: 0.020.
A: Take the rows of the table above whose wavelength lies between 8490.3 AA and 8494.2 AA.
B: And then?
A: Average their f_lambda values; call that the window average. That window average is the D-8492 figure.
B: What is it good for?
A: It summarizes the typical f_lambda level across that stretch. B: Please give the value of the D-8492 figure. 17.1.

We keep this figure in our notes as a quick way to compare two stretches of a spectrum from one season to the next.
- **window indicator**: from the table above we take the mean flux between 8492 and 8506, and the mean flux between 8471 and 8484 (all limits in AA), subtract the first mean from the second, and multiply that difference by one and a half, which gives 1.51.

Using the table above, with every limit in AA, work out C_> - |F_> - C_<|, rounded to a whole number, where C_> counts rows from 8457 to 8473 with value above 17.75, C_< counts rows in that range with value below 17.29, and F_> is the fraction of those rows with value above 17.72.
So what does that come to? 4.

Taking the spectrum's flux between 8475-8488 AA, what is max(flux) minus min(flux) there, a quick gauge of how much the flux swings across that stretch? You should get 0.15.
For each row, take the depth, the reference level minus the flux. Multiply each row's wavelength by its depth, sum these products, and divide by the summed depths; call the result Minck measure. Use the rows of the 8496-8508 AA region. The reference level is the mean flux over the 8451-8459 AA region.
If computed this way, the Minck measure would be 8501.2 AA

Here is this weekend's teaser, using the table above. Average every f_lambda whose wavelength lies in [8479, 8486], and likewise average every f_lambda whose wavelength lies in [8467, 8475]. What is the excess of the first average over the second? -0.1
